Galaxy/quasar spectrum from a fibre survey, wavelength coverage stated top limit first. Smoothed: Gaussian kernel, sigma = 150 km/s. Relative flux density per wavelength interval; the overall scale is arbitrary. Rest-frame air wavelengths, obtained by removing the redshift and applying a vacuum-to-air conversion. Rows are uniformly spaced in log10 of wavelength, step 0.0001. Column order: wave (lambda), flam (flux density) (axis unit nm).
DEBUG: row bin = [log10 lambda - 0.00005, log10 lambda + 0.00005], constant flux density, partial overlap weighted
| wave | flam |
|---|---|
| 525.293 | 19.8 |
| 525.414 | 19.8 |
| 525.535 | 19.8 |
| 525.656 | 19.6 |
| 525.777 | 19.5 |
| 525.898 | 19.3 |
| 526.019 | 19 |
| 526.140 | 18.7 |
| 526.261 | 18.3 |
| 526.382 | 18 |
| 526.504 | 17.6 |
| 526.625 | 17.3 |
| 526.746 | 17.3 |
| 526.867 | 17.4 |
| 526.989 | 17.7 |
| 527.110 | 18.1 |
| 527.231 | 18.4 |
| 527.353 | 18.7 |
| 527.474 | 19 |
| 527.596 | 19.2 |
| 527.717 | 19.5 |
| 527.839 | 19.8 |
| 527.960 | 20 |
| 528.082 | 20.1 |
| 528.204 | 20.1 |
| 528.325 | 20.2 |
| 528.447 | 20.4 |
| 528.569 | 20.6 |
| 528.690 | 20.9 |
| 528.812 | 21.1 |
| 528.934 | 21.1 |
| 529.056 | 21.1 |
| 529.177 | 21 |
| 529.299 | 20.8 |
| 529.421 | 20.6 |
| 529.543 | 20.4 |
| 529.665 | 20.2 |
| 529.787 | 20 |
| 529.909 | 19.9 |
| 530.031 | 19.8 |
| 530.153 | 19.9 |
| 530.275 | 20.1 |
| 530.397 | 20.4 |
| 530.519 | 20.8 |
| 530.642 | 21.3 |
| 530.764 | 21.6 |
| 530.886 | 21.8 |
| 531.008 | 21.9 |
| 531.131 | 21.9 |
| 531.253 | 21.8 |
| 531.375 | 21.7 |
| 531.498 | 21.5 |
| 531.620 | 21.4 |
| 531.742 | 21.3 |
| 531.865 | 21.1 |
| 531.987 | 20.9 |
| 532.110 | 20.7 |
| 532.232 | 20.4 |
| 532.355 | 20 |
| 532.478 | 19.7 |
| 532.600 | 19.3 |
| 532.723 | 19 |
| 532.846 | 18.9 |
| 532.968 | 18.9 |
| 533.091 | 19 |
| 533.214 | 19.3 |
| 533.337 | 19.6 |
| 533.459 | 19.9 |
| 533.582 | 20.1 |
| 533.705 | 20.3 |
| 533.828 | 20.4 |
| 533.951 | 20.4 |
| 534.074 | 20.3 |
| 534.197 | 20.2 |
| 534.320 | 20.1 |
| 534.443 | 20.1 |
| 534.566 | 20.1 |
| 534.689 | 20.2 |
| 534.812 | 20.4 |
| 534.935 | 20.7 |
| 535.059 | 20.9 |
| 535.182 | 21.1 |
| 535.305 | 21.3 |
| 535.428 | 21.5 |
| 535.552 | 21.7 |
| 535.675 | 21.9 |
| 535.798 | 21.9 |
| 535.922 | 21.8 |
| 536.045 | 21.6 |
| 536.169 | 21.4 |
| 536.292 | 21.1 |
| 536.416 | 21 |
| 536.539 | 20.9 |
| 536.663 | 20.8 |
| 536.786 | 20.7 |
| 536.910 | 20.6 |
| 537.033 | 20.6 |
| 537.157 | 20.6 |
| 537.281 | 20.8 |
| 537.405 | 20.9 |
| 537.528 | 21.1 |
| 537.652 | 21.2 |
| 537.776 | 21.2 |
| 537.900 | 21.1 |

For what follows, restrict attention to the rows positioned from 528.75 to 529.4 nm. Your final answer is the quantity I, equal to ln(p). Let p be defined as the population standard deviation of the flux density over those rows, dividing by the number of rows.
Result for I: -2.1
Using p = 0.12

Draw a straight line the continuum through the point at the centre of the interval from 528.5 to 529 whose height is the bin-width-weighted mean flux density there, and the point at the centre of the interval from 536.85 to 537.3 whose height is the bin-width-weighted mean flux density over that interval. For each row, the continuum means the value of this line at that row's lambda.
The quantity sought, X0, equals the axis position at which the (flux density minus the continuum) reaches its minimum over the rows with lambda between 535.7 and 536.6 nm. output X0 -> 536.539 nm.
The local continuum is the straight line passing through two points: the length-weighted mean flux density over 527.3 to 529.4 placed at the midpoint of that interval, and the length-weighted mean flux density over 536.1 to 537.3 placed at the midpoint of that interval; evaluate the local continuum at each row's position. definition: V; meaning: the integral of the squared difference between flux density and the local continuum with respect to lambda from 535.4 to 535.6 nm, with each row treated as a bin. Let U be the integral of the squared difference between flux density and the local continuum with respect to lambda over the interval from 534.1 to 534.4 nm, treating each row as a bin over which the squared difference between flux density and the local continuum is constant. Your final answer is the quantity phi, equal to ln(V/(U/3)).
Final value 2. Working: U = 0.08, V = 0.15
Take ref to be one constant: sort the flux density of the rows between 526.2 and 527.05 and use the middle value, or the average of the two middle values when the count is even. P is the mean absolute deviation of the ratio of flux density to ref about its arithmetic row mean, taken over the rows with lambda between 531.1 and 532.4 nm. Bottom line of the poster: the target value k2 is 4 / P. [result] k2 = 145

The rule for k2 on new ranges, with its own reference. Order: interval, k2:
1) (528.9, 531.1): 125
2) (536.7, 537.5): 704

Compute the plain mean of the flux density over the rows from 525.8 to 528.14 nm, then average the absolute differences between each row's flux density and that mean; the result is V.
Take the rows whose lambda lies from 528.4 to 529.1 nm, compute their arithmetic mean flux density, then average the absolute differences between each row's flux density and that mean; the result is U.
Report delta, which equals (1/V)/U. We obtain 5.3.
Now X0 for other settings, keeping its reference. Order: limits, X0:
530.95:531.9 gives 531.865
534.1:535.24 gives 534.320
